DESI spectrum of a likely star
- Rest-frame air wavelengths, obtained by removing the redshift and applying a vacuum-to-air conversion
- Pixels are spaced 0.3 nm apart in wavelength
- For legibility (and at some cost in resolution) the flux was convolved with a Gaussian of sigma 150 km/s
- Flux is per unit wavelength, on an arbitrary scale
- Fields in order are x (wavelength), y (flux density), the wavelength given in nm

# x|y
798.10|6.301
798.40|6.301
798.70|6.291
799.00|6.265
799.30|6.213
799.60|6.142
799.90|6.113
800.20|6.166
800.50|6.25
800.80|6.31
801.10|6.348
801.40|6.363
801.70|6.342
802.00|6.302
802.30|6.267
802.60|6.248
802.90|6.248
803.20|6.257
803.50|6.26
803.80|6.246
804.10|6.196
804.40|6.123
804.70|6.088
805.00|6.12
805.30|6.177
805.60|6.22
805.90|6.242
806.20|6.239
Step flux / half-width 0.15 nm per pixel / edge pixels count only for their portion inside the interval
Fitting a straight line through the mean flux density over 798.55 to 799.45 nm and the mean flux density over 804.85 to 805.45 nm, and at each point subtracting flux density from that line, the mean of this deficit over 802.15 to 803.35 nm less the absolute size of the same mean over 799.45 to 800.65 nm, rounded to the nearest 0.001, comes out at -0.135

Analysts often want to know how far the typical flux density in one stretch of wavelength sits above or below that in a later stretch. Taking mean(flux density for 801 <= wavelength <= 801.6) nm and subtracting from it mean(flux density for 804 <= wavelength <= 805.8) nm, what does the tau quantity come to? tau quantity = 0.20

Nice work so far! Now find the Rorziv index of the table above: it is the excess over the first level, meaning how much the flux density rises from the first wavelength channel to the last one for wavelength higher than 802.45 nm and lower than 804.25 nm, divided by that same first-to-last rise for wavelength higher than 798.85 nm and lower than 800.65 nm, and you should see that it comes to 3.5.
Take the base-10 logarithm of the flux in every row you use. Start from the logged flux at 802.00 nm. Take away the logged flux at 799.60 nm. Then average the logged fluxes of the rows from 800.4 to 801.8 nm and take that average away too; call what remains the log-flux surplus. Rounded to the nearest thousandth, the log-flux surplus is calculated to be -0.790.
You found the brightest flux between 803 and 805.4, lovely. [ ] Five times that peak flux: 31.3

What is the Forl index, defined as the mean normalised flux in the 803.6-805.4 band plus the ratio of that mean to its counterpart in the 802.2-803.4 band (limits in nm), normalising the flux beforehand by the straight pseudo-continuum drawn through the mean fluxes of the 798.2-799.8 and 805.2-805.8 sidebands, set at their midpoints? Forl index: 1.98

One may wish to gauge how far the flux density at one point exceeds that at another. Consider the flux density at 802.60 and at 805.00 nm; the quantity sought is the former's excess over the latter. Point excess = 0.13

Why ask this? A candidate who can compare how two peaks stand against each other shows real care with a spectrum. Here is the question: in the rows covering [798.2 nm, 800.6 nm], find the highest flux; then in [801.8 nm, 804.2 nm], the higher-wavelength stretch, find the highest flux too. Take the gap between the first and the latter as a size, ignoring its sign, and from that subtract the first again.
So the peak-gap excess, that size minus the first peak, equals -6.30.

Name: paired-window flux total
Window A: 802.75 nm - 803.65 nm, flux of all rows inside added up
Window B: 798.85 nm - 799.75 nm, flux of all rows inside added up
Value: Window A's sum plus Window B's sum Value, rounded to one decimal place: 37.4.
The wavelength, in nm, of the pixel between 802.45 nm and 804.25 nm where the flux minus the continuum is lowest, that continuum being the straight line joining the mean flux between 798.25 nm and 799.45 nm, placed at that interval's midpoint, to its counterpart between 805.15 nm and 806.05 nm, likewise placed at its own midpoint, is 804.10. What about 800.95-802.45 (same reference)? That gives 802.30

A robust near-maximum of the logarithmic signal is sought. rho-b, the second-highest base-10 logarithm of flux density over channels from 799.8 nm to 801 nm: 0.796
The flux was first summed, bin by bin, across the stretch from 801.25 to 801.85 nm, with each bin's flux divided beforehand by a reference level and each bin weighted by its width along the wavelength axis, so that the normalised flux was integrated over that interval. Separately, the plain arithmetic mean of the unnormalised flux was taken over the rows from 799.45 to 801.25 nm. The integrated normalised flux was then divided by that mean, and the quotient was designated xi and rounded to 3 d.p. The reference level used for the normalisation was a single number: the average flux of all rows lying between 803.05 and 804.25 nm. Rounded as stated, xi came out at 0.098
